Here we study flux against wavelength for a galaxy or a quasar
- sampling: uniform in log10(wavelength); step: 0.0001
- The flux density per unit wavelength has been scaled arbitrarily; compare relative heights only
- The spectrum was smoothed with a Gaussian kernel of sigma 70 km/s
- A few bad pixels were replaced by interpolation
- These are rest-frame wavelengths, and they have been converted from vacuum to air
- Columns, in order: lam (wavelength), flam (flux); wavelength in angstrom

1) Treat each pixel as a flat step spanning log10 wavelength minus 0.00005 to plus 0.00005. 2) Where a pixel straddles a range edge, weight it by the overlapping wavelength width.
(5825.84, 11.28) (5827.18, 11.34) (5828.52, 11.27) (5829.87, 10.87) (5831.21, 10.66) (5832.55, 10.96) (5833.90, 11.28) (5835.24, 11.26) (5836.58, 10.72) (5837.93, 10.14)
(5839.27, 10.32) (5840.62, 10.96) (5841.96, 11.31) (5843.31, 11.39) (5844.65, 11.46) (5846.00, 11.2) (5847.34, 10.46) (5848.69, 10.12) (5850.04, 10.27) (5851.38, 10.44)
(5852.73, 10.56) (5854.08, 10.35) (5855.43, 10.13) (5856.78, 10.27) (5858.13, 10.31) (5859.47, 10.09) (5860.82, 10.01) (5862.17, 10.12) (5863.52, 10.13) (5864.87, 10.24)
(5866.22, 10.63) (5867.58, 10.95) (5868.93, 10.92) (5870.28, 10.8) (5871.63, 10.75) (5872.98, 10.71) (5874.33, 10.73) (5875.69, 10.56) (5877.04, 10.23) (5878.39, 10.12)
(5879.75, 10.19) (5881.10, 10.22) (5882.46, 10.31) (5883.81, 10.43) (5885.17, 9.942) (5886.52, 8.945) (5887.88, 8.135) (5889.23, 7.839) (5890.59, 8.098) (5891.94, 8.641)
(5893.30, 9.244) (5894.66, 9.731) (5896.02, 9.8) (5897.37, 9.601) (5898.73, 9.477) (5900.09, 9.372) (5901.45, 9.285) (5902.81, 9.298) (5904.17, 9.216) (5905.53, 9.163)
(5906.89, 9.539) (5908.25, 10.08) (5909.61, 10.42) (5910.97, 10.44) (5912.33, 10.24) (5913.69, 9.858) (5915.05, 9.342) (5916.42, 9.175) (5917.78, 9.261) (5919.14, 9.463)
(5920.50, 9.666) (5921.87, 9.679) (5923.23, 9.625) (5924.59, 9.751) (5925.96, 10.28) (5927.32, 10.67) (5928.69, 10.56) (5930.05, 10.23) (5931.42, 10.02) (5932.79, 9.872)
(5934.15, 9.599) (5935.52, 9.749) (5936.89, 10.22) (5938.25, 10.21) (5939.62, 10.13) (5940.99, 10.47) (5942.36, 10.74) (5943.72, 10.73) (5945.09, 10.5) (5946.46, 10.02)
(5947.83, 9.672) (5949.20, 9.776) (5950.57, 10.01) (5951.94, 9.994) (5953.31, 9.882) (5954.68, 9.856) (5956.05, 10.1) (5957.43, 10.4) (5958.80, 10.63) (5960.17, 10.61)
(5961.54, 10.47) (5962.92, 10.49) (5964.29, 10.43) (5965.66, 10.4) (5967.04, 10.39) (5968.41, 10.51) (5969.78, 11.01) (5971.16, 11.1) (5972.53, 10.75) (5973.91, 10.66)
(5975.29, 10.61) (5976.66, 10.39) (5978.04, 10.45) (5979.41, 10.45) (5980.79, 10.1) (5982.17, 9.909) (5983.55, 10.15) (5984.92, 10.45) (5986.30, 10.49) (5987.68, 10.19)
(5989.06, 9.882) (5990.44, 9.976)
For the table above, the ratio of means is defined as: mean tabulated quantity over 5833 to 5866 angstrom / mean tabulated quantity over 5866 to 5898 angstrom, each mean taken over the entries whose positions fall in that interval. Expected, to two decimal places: 1.07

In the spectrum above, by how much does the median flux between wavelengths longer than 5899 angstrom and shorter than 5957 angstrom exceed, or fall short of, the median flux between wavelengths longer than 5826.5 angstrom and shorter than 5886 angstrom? -0.63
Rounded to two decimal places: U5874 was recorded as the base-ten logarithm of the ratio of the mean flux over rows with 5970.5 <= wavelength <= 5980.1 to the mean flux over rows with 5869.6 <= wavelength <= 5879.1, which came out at 0.00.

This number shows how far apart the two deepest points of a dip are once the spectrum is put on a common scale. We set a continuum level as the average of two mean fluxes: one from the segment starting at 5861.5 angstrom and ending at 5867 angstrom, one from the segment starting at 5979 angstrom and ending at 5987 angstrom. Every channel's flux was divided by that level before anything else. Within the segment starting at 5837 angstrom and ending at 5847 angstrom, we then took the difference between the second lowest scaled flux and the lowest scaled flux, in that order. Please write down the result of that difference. 0.018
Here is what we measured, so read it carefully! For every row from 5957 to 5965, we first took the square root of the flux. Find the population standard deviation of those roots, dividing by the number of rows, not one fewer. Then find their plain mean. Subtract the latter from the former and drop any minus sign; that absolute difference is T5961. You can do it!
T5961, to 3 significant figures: 3.23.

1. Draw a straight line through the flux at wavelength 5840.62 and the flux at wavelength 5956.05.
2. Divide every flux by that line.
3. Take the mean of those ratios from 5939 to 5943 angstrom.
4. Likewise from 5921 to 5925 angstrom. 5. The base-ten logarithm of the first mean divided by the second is 0.038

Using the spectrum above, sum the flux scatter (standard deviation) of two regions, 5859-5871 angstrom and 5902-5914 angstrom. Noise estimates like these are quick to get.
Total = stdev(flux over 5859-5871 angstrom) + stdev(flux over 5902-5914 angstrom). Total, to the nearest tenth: 0.9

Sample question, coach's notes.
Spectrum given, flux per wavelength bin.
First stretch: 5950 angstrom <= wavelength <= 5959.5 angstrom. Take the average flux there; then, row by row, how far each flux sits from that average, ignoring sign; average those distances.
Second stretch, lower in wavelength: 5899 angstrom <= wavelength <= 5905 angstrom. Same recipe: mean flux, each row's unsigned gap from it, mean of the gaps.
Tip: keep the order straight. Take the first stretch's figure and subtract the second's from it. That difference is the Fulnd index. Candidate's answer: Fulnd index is 0.18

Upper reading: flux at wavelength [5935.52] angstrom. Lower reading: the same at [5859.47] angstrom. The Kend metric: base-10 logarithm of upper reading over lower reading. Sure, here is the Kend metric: -0.015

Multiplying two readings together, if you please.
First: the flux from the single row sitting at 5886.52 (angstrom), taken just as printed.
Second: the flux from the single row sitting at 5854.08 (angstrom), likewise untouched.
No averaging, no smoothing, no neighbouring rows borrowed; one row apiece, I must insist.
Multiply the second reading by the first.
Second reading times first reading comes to 93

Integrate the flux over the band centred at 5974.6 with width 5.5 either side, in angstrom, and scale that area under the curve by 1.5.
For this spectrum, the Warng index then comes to 176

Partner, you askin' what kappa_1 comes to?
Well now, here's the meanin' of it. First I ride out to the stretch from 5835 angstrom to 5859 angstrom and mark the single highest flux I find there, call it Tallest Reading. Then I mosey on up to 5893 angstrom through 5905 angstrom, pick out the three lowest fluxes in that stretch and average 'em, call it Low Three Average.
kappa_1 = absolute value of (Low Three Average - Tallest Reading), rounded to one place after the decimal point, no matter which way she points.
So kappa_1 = 2.2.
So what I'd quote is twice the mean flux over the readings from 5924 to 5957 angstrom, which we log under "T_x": 20.3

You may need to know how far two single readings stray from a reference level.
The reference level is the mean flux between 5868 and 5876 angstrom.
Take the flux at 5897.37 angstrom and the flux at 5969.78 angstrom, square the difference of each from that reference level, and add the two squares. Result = 1.4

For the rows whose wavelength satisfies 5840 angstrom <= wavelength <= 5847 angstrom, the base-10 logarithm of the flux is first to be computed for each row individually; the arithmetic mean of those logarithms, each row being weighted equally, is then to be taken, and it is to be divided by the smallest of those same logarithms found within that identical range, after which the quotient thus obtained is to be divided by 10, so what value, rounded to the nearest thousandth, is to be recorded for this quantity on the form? 0.101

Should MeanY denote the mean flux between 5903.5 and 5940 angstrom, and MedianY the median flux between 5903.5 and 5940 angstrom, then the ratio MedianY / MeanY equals 0.999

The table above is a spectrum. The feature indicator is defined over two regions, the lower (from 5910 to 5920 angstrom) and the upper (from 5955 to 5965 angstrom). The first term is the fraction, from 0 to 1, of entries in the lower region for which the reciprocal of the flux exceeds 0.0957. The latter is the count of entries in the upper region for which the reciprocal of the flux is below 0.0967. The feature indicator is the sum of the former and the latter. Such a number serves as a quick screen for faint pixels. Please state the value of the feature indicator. 7.0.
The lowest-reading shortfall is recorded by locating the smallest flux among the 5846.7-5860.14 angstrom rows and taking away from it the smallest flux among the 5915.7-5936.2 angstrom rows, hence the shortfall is 0.9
